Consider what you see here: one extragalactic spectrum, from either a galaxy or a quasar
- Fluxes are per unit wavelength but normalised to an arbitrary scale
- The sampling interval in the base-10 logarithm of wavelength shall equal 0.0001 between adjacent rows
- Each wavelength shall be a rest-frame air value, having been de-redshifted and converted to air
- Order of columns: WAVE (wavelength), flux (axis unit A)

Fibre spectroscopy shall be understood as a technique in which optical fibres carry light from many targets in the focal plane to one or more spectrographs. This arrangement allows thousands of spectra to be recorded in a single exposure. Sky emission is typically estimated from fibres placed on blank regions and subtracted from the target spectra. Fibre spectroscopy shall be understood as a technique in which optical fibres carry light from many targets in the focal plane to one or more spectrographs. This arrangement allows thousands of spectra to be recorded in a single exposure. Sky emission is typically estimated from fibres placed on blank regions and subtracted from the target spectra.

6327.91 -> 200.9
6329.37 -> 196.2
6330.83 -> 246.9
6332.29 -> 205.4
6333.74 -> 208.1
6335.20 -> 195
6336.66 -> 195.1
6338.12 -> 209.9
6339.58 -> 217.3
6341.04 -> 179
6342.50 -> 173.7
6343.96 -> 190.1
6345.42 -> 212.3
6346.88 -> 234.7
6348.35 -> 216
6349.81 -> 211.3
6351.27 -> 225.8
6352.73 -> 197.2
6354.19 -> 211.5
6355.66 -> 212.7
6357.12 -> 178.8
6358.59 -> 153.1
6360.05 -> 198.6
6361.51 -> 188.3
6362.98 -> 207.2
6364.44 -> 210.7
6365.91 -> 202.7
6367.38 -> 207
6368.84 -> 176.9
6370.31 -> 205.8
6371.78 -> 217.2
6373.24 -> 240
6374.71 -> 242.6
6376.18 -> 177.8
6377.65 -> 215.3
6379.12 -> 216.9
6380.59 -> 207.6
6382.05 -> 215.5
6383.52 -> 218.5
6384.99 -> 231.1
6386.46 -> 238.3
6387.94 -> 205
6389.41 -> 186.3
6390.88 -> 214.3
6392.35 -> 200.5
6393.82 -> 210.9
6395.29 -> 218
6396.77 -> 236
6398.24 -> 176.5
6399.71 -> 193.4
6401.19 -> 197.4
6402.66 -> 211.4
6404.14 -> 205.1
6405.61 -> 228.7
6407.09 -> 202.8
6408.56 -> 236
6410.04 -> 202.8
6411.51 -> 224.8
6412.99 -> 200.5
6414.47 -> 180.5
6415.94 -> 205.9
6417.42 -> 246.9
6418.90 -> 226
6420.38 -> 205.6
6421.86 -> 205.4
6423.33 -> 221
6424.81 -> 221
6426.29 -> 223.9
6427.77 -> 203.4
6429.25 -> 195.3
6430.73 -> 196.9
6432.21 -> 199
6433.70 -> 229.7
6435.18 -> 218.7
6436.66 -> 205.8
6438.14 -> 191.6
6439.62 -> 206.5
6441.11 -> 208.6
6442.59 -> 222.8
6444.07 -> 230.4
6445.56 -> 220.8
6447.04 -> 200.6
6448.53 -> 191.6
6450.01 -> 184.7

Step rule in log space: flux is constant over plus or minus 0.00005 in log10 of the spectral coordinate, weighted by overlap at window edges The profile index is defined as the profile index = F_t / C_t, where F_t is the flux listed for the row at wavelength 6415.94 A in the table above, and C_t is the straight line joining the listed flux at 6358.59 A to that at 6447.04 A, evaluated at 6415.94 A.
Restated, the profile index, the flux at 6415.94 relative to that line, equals 1.12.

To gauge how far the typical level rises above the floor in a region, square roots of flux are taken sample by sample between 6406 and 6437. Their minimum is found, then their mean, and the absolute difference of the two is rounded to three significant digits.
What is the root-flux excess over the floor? 1.12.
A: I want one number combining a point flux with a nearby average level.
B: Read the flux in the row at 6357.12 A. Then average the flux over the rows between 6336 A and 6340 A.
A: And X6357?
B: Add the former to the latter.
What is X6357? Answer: 386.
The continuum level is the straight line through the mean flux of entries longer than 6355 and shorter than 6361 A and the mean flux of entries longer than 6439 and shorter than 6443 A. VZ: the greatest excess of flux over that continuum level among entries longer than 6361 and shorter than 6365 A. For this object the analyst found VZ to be 23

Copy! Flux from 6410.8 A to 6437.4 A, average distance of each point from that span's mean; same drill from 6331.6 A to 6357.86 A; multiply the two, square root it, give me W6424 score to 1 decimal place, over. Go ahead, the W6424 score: 13.2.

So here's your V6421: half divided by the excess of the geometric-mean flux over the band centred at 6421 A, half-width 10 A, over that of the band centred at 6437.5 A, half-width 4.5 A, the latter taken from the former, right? 0.64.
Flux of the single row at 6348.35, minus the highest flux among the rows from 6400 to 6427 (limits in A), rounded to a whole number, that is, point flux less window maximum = -31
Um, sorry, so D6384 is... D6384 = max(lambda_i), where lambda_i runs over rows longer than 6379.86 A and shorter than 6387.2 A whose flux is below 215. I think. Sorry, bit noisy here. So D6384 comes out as 6380.59 A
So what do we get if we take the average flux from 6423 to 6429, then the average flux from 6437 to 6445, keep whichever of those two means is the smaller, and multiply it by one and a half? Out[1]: 318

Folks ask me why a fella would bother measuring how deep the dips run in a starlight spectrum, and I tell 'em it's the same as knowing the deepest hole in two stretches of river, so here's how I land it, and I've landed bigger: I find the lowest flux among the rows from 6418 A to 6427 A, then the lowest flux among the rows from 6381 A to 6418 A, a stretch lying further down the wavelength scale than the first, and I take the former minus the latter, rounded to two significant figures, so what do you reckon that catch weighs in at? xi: 29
